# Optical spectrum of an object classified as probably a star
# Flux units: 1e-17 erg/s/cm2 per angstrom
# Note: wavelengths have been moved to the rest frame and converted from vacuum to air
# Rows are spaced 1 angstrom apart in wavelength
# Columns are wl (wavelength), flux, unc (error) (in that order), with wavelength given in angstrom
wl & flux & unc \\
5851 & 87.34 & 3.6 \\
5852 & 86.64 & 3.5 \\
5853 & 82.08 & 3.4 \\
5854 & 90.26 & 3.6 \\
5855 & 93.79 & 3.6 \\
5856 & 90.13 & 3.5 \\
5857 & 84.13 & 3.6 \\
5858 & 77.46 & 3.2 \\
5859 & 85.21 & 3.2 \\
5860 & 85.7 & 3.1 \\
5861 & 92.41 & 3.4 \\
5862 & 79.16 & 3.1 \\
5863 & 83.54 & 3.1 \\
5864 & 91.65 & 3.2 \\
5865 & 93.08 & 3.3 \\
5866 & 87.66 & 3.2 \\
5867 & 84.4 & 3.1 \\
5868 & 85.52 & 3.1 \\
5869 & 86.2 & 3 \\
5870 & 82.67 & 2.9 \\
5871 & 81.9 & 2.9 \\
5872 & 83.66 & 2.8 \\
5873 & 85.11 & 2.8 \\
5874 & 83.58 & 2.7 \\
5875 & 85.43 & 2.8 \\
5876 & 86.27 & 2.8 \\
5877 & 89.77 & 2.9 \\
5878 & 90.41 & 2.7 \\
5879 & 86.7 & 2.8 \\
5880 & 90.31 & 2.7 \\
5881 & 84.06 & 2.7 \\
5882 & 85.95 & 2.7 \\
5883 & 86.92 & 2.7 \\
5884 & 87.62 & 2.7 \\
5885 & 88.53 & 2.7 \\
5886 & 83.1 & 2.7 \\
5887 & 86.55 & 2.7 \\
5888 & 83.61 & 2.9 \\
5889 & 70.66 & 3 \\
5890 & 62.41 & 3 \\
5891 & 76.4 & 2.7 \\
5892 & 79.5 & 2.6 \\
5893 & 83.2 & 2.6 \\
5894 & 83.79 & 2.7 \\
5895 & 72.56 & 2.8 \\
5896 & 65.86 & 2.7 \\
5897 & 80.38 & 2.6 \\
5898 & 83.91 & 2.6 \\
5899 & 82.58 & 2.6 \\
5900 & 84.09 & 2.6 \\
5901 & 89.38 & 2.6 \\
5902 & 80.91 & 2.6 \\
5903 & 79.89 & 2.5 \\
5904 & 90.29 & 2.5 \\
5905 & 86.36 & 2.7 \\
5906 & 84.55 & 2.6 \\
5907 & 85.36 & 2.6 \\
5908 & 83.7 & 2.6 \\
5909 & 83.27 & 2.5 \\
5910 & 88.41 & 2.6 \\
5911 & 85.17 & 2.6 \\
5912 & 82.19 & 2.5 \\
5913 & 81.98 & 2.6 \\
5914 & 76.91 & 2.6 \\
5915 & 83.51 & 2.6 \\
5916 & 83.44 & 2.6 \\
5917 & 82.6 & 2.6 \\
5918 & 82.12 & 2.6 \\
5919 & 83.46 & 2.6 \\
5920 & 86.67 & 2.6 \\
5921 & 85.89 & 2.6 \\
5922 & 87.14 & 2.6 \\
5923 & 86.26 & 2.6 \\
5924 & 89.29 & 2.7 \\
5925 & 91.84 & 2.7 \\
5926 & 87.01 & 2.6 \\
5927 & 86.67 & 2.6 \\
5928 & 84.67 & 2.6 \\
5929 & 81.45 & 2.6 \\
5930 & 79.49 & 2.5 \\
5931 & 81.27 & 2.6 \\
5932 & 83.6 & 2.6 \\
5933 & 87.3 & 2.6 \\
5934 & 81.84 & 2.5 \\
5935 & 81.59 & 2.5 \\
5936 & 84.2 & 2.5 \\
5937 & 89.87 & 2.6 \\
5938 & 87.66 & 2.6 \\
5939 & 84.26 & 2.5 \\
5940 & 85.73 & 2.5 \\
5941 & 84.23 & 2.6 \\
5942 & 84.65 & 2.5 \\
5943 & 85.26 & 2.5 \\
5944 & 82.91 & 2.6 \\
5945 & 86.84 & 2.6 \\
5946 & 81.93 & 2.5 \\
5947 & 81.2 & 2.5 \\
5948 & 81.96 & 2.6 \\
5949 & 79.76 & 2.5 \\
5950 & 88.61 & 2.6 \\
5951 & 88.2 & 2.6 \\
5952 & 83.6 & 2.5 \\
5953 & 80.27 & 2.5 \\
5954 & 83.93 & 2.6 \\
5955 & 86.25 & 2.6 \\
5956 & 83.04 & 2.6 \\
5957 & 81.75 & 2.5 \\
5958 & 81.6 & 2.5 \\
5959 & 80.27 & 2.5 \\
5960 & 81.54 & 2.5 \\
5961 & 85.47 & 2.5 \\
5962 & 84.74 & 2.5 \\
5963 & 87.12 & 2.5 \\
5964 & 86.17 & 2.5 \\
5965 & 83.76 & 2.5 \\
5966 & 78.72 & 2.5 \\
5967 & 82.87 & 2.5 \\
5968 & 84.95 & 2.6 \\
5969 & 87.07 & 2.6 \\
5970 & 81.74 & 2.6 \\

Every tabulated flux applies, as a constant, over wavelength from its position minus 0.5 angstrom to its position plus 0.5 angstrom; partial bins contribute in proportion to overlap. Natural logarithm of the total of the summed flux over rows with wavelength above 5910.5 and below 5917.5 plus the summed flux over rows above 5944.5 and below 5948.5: 6.8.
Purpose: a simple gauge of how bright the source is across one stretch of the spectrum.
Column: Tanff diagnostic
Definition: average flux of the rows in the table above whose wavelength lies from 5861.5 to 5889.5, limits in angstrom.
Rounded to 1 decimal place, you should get 85.5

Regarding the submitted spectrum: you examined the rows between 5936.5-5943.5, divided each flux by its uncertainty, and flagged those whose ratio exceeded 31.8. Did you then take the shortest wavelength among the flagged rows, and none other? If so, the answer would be 5937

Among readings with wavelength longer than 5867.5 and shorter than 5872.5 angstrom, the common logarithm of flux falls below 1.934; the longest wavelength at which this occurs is 5872 angstrom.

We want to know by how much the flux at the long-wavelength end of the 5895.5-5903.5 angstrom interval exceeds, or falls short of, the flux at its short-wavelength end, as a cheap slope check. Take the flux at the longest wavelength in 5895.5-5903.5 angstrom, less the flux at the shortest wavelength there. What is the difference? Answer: 14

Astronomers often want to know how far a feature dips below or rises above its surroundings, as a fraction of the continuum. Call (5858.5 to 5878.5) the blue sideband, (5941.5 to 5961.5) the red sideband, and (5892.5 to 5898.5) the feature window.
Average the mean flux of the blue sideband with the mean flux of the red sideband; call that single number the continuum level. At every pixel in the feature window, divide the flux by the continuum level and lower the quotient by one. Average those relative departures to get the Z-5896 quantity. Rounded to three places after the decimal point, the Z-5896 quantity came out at -0.077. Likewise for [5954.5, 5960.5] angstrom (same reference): -0.028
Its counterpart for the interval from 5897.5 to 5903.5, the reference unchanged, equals -0.016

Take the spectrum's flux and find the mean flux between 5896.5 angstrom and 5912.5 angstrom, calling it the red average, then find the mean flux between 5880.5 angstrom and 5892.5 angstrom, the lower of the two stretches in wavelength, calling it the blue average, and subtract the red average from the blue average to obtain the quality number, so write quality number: -3.1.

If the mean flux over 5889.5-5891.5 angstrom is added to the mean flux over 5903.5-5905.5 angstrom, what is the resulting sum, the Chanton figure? 158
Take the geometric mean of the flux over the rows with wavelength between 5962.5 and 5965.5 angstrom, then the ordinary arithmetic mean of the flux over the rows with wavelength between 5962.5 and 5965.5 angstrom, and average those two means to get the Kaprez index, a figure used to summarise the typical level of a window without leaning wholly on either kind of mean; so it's 86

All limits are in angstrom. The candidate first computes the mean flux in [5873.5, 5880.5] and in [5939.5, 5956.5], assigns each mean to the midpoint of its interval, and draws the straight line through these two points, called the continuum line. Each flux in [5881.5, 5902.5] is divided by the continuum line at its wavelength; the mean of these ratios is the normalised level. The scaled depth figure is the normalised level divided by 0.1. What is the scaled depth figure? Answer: 9.3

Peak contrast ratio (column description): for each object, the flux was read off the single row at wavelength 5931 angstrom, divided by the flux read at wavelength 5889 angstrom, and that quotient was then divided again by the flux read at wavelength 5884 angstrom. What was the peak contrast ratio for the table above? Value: 0.0131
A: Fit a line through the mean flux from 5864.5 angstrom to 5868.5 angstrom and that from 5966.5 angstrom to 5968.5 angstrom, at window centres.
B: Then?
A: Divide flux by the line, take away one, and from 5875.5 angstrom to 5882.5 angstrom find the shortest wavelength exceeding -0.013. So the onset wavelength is 5876 angstrom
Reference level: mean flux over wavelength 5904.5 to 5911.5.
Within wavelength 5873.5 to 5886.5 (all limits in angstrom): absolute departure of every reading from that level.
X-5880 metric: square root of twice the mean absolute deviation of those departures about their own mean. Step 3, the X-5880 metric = 1.6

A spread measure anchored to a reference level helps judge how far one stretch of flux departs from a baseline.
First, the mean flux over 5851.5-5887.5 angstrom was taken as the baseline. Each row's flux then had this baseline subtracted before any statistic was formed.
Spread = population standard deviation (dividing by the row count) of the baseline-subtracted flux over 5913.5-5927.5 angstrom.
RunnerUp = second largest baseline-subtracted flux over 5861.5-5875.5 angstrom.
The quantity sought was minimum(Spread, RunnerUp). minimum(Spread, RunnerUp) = 3.5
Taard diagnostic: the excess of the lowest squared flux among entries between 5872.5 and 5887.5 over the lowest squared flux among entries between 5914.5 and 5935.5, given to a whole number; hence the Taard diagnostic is 587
